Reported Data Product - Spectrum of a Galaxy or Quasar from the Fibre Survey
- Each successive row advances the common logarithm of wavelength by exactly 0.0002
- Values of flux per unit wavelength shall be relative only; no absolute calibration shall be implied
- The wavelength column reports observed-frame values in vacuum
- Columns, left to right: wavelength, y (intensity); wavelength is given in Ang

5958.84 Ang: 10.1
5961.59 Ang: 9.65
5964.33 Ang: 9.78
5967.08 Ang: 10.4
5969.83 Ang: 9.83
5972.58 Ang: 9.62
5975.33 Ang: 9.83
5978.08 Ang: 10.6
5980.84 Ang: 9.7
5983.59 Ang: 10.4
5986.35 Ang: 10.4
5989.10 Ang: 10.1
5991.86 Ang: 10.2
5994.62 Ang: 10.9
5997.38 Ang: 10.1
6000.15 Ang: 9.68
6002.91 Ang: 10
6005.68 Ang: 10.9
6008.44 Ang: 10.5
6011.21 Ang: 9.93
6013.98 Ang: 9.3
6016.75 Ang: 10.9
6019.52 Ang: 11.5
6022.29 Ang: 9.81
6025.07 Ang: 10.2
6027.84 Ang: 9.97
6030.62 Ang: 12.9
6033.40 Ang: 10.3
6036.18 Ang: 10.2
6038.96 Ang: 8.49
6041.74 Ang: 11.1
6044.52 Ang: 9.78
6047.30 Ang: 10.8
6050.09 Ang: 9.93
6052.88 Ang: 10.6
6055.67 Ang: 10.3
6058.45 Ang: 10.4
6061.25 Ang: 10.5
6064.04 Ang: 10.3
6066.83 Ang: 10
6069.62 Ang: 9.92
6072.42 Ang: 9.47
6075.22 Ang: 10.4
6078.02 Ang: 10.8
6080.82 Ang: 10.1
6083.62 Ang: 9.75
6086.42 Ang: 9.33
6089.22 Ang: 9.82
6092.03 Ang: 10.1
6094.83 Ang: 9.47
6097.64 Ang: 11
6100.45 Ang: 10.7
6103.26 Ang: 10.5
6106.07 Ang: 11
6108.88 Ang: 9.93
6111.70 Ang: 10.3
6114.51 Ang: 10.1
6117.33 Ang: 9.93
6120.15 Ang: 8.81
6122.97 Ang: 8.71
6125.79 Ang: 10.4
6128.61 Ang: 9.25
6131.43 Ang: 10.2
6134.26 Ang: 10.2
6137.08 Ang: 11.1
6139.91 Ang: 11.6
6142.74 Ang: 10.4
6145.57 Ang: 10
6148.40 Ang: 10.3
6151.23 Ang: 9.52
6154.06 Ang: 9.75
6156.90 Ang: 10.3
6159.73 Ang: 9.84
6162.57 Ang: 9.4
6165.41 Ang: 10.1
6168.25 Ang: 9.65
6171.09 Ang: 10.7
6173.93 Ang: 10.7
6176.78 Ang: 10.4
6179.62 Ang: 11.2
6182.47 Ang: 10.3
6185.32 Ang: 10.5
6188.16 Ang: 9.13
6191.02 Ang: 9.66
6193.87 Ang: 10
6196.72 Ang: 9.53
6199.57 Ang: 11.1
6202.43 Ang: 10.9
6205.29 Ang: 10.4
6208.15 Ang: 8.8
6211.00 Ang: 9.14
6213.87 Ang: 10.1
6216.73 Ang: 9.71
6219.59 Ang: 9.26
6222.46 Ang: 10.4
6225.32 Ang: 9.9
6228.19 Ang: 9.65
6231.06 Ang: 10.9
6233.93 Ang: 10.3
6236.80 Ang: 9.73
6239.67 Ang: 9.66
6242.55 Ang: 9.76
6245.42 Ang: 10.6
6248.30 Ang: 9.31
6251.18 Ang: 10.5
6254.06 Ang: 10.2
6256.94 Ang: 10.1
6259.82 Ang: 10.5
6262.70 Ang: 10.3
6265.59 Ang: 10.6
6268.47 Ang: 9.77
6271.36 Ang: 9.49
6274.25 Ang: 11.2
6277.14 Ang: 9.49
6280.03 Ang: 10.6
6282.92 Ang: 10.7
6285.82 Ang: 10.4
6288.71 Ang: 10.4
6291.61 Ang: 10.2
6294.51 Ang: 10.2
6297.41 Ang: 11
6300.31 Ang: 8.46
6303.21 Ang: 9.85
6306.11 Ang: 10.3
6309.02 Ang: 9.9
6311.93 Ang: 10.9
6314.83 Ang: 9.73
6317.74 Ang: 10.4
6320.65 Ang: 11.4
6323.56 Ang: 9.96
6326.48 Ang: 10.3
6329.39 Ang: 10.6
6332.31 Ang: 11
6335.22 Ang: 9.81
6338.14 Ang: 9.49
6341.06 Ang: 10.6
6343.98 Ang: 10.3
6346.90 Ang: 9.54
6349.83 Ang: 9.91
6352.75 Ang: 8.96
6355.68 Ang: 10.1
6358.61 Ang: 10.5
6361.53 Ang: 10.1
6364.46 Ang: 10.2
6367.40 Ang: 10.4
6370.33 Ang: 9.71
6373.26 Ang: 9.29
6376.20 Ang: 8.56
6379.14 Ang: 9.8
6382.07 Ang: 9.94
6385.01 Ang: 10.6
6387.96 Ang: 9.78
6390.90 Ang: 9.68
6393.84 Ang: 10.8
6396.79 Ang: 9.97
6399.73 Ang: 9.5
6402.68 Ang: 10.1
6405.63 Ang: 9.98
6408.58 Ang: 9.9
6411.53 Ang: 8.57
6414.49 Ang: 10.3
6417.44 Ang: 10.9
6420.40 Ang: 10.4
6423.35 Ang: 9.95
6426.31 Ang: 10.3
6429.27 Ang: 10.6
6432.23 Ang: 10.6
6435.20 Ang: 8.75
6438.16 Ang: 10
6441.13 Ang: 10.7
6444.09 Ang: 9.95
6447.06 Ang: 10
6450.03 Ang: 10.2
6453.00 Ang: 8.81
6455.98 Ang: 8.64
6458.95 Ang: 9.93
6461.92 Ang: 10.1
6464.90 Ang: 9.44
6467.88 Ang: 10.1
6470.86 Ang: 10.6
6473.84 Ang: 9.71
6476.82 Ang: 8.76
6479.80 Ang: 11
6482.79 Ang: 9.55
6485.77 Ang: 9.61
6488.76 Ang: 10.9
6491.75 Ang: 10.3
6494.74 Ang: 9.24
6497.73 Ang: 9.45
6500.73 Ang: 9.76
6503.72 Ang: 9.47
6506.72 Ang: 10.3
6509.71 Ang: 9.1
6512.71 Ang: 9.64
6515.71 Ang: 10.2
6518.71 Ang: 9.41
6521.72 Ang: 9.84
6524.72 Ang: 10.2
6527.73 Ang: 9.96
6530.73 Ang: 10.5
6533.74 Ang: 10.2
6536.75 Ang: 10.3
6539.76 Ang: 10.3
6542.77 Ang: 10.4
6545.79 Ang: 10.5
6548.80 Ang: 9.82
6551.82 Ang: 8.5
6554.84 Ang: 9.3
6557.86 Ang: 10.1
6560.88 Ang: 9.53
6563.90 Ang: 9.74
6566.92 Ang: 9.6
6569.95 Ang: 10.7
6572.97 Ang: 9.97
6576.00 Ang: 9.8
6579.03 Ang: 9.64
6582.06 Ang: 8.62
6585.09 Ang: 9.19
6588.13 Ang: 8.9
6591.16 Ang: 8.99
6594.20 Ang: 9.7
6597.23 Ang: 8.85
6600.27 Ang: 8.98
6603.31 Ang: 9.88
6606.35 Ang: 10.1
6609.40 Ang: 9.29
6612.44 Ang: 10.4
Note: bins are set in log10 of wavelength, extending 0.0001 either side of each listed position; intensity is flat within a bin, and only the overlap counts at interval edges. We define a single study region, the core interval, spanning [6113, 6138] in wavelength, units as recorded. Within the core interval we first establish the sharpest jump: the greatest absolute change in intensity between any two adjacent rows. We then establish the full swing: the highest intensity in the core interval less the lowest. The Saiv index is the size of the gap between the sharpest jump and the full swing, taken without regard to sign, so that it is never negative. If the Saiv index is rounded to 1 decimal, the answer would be 0.7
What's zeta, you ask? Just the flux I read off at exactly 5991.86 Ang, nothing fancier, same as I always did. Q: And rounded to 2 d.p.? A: 10.20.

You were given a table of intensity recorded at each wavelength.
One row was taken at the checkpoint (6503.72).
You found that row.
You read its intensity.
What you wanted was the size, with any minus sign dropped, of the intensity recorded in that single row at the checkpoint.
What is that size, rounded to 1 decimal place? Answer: 9.5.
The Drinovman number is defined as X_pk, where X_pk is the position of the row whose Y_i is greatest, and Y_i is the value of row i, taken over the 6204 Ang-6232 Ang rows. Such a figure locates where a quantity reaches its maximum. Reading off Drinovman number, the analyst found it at 6231.06 Ang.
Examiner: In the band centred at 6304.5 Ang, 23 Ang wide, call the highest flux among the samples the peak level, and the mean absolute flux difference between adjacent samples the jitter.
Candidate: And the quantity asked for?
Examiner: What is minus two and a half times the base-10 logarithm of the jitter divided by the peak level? 2.5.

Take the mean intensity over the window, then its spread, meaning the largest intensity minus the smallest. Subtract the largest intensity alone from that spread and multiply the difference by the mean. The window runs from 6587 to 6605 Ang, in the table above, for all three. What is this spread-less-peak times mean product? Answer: -82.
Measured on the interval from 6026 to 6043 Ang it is -89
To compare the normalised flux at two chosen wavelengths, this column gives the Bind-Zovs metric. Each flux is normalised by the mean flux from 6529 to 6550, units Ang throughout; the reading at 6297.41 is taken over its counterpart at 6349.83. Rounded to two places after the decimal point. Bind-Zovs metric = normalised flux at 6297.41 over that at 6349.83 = 1.11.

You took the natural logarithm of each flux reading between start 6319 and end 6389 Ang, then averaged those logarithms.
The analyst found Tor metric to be 2.30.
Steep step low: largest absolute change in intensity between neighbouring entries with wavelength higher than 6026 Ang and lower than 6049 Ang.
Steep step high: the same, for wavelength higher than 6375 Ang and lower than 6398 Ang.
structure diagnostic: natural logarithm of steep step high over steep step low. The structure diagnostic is -0.86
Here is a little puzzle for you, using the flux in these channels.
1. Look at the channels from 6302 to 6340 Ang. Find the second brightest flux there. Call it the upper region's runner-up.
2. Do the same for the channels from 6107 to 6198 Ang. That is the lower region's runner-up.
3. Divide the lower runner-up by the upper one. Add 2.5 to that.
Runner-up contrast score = 3.52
